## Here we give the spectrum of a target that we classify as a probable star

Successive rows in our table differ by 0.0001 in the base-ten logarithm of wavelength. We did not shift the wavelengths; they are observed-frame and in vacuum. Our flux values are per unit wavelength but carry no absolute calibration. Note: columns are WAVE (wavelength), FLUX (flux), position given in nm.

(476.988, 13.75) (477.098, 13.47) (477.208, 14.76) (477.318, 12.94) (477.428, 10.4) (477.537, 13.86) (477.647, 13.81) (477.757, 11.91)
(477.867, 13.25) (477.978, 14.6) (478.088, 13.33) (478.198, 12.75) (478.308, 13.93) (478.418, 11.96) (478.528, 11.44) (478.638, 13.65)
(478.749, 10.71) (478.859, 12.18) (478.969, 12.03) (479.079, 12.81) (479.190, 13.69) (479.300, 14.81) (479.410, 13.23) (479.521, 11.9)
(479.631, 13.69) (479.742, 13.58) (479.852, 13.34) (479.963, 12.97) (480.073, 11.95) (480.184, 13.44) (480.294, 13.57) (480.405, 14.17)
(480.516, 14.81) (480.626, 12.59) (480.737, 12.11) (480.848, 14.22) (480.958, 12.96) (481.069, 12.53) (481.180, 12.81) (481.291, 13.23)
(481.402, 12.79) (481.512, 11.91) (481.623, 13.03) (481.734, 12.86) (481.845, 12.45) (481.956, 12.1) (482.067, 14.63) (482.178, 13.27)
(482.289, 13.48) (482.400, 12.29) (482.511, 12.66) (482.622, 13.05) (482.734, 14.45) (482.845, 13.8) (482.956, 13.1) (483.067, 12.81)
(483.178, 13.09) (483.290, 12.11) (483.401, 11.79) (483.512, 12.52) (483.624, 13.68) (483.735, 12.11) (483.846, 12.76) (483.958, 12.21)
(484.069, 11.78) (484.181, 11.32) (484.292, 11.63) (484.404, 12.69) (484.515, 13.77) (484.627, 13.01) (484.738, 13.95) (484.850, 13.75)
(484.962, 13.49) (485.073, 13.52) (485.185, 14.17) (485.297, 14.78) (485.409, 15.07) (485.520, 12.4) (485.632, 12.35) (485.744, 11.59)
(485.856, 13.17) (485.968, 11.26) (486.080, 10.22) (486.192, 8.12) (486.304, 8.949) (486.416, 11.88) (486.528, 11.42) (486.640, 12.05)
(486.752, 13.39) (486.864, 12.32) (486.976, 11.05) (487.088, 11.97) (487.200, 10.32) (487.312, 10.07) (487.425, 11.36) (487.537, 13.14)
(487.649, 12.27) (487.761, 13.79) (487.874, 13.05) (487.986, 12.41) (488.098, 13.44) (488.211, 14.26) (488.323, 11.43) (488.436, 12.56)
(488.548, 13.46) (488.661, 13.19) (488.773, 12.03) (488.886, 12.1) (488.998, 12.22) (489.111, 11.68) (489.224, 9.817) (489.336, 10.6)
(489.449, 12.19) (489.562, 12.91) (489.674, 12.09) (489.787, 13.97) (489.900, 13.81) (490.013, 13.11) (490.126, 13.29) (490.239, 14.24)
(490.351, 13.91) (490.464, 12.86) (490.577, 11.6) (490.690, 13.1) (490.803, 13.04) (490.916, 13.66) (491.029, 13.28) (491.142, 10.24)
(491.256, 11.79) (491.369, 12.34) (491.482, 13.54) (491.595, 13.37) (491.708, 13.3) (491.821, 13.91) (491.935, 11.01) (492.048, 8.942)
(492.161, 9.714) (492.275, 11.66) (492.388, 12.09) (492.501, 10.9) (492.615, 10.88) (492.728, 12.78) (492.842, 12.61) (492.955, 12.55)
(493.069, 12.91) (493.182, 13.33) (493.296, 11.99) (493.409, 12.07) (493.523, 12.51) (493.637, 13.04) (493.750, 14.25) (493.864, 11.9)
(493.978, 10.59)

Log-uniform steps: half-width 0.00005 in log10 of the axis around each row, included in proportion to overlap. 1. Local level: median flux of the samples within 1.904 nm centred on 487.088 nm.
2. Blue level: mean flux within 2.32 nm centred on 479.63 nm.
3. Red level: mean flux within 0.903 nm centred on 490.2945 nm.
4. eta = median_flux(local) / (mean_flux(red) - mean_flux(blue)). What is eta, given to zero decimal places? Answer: 47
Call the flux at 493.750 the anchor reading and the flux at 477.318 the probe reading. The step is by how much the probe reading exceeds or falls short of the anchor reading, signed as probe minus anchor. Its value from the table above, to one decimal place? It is -1.3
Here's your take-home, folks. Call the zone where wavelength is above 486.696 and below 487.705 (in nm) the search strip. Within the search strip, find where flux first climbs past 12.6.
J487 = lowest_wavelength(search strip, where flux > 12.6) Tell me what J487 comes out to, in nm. 486.752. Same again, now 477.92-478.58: 477.978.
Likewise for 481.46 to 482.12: 481.623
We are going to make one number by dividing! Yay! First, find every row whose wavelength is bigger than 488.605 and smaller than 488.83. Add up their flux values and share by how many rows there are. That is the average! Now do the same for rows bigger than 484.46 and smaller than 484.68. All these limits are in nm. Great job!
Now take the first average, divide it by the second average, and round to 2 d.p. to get 0.94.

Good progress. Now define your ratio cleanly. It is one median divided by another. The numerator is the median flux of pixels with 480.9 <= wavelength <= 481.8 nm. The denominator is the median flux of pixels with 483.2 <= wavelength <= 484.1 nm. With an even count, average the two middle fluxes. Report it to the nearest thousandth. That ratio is 1.056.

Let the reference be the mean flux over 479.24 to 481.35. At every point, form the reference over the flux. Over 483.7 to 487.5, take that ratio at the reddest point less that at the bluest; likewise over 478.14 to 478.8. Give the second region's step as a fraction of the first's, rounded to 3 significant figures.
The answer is 2.74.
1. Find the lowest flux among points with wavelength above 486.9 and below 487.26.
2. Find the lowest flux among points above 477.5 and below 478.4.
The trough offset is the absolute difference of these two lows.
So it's 1.6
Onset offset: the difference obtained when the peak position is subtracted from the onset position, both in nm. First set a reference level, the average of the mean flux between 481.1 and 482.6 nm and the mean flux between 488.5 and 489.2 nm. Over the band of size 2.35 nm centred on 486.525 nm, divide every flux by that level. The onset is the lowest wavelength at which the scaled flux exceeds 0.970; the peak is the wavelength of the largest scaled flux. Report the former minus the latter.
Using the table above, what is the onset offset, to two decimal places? 0.00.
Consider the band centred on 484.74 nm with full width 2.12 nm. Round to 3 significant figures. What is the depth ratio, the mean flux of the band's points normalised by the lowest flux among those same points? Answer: 1.15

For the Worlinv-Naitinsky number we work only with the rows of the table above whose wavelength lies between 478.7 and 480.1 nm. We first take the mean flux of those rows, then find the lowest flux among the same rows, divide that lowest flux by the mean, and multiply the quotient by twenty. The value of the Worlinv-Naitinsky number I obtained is 17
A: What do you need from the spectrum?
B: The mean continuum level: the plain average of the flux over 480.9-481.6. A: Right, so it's 12.7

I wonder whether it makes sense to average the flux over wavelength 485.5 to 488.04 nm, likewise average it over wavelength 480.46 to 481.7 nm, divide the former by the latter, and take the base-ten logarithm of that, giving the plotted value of -0.047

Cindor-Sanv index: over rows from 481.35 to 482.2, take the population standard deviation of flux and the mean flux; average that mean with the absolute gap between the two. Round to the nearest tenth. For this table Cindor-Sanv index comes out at 12.5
